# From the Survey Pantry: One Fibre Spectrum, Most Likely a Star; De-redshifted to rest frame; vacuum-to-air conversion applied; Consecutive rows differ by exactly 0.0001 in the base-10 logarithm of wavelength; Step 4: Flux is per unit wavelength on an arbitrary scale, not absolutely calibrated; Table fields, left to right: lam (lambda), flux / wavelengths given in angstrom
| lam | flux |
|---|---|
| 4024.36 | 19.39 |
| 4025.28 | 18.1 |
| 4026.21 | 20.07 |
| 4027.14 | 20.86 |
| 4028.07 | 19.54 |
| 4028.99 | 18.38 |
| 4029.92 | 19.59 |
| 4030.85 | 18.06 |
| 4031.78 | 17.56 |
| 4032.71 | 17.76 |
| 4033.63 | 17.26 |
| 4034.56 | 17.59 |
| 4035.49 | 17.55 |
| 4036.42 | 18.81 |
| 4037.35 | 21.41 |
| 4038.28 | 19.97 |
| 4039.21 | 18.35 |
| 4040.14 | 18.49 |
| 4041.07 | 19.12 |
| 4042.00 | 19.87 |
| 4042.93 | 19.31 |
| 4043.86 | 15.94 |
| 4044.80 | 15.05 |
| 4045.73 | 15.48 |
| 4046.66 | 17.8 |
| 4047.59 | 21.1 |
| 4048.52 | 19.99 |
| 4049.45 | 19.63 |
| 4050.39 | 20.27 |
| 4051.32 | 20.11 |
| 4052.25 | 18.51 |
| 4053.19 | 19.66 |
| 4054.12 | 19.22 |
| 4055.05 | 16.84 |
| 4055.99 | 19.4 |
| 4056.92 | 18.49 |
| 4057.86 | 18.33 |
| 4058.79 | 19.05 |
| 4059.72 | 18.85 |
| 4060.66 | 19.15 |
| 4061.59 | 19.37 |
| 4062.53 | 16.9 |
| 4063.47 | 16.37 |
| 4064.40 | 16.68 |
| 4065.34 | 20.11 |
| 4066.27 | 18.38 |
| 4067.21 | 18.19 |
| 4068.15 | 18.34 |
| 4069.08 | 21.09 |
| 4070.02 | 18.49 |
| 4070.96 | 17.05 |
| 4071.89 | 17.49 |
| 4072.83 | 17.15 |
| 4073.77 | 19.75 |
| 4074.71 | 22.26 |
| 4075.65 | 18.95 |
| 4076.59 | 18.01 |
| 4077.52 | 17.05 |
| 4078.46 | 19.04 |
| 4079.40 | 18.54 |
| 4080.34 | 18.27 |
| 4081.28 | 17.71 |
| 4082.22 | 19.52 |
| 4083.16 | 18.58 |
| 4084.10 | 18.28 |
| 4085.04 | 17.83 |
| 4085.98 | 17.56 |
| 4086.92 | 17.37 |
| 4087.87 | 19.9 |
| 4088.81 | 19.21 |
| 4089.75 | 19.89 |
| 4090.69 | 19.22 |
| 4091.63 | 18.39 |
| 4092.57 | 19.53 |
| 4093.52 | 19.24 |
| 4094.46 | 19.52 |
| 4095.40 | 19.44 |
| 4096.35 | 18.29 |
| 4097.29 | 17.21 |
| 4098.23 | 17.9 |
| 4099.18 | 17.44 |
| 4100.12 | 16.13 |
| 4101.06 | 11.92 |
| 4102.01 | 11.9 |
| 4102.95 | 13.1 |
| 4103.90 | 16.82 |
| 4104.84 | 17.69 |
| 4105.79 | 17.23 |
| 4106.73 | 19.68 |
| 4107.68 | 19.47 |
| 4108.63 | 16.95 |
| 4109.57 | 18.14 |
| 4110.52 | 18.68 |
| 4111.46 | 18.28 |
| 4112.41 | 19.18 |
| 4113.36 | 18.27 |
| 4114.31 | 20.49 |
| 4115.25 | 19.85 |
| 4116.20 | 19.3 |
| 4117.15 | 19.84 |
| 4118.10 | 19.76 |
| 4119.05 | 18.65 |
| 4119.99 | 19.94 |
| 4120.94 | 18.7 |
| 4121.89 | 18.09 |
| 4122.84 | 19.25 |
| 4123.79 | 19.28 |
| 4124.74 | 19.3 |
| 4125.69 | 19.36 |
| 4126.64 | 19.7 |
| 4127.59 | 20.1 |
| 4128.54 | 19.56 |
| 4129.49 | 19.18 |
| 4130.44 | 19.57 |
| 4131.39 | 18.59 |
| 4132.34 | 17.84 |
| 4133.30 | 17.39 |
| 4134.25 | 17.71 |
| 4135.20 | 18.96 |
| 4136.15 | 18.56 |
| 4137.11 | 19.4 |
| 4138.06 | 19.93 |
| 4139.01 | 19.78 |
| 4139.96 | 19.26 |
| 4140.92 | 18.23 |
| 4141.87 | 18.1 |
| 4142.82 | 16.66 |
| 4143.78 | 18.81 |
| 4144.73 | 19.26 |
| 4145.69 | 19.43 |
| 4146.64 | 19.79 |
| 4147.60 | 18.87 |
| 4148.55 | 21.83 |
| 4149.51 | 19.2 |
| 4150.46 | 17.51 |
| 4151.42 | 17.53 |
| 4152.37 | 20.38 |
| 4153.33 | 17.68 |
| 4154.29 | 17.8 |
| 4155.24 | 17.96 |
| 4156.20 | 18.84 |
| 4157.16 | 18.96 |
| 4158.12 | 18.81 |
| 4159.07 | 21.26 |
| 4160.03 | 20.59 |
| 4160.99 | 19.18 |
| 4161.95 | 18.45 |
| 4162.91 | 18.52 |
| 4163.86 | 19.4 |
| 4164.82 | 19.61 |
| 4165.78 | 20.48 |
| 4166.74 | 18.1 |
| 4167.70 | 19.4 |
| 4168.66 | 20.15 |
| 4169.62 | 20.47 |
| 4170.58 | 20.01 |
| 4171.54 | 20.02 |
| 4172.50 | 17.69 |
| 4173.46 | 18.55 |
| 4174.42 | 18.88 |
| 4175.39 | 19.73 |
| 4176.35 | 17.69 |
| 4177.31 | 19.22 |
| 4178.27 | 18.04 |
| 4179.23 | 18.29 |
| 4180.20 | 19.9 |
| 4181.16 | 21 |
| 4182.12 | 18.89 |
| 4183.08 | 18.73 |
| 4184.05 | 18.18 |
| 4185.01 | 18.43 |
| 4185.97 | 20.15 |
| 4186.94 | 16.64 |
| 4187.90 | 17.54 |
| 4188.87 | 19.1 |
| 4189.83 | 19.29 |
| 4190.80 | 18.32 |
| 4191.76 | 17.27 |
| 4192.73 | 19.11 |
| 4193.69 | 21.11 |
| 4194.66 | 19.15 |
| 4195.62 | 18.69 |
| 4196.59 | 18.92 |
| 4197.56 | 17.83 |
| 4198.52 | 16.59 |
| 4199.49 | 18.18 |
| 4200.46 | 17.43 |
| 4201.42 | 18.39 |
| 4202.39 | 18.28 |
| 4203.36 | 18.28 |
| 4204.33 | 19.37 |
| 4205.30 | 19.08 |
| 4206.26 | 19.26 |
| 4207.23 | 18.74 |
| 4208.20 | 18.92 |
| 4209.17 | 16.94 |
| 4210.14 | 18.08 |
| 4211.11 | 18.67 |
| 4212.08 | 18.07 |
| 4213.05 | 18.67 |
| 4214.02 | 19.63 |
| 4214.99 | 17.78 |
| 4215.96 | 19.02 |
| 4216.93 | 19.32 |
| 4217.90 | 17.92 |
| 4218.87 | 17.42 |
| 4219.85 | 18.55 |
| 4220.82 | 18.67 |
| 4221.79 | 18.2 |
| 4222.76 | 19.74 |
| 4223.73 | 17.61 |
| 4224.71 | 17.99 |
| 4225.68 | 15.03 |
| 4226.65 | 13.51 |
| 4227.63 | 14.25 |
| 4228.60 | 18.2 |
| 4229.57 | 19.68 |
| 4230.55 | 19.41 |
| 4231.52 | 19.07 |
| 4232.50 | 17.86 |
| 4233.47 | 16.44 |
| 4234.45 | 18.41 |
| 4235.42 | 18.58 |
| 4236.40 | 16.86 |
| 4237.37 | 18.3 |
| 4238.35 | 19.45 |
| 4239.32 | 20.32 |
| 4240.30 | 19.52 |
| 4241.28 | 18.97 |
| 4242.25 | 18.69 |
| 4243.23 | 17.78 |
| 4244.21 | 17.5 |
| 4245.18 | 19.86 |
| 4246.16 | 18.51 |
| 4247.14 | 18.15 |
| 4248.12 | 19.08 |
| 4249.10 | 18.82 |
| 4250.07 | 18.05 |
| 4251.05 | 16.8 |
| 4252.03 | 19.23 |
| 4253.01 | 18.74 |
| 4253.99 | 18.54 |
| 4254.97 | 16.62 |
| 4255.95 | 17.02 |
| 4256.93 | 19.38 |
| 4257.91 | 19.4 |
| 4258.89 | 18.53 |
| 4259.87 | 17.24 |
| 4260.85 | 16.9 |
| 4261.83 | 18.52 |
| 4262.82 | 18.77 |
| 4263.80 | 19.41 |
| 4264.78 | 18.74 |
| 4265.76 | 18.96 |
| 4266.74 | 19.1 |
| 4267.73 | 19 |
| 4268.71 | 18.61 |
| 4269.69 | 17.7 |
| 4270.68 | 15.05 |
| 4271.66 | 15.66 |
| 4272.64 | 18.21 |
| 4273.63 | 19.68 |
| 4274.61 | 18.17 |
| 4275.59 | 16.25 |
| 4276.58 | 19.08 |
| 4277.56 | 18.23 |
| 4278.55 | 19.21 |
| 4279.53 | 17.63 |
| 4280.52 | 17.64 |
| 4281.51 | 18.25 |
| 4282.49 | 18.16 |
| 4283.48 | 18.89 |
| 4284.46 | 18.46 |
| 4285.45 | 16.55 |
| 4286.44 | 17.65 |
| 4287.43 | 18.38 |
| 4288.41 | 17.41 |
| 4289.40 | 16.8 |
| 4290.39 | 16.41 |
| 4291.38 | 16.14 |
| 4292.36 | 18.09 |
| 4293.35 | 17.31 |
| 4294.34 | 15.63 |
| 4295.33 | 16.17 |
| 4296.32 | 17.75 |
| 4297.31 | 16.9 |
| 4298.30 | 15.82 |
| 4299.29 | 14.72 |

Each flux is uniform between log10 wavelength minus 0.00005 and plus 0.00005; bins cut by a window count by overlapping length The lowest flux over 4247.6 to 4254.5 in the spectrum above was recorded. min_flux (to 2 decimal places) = 16.80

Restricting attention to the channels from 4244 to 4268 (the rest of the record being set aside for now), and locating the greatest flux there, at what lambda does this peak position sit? 4245.18 angstrom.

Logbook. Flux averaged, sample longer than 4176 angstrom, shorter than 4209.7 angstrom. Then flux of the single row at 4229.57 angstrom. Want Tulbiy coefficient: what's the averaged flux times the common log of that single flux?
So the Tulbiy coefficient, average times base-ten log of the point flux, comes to 24.1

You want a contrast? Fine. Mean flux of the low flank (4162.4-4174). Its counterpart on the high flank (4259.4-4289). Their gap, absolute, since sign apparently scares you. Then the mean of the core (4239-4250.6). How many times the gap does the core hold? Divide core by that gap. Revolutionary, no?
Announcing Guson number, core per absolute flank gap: 14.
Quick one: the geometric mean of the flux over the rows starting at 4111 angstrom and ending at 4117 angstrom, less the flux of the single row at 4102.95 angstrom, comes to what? 6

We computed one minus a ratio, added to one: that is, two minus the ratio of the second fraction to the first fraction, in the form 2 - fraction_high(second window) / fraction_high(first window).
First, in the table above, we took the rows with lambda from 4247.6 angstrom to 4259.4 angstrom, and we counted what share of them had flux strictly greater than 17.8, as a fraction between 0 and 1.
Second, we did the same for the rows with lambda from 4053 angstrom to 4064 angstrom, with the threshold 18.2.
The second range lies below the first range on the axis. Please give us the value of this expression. 1.0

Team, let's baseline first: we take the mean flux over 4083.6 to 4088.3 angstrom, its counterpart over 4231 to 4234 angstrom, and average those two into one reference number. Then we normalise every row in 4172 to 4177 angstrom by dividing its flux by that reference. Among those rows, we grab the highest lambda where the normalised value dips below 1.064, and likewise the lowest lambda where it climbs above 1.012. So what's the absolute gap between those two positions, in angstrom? 2.9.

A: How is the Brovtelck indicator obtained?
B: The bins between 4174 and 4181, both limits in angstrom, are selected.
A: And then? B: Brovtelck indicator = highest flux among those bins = 19.9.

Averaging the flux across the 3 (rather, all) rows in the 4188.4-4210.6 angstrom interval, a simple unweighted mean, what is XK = 18.5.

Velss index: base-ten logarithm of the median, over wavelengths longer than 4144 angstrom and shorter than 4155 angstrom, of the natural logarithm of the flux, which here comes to 0.471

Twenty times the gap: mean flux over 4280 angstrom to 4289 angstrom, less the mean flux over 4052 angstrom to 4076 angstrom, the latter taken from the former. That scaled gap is -14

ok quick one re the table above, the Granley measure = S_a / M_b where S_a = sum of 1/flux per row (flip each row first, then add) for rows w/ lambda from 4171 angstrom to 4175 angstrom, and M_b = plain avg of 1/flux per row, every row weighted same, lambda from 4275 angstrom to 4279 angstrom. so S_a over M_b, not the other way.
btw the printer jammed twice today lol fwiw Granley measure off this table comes 3.86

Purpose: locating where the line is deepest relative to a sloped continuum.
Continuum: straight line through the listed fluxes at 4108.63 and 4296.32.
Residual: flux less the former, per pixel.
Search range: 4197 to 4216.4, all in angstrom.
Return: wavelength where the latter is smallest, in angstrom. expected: 4198.52 angstrom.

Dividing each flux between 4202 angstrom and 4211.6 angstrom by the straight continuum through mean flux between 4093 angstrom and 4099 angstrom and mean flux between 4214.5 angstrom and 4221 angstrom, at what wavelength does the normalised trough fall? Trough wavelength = 4209.17 angstrom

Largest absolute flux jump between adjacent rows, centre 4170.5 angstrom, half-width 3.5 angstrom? 2.3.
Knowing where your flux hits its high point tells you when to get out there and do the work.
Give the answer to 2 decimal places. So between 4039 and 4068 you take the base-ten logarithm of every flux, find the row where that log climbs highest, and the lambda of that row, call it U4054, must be 4047.59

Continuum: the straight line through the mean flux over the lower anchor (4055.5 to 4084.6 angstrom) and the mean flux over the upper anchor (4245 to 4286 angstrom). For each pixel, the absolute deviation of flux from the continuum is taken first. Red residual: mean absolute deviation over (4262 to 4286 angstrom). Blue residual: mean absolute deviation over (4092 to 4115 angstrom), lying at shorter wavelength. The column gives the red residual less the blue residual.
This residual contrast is -0.76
